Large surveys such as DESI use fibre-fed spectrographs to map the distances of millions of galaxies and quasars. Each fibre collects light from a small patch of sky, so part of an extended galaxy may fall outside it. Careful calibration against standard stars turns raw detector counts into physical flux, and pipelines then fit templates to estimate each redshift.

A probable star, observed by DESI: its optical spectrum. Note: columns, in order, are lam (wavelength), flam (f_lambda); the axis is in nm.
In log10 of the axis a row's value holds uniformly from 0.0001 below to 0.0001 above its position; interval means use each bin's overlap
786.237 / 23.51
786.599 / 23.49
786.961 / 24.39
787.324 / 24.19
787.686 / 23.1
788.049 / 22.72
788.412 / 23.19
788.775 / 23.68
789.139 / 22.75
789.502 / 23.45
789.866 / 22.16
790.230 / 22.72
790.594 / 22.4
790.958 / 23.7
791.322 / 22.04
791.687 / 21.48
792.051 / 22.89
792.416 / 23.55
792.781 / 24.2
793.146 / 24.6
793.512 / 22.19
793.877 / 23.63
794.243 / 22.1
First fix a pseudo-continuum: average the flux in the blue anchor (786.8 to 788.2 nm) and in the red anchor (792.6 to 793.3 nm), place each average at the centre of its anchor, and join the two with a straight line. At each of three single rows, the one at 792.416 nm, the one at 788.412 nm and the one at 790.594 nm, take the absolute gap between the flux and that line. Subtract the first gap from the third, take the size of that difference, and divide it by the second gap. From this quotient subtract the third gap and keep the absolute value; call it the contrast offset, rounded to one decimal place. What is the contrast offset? 0.0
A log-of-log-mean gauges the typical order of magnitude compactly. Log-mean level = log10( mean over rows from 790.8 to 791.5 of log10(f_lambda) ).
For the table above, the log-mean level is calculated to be 0.133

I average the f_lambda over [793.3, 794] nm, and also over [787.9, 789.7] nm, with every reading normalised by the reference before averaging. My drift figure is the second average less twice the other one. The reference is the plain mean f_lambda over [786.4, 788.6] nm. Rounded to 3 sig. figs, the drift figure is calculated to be -0.964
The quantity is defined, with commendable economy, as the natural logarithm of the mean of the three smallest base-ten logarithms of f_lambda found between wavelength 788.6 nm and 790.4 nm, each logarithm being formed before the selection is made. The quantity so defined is 0.302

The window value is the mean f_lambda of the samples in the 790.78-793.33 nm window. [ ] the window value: 23.2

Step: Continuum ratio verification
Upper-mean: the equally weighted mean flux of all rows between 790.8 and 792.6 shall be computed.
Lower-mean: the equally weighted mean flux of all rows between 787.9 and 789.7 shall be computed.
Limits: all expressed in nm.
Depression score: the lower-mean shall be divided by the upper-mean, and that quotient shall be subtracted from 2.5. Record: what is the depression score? 1.48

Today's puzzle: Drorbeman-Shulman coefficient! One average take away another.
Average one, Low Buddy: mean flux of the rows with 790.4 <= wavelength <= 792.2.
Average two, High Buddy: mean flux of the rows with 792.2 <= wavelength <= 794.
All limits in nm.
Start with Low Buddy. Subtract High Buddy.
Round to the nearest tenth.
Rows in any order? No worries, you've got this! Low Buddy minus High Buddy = -1.1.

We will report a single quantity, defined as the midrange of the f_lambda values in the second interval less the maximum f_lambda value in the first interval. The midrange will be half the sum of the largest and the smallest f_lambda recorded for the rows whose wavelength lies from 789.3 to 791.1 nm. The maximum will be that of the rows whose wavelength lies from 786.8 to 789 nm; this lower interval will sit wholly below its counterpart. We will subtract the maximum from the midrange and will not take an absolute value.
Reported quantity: -1.5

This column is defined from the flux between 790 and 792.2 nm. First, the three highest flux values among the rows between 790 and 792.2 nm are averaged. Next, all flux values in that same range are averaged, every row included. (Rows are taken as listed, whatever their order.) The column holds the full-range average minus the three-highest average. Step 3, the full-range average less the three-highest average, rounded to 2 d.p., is -0.57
